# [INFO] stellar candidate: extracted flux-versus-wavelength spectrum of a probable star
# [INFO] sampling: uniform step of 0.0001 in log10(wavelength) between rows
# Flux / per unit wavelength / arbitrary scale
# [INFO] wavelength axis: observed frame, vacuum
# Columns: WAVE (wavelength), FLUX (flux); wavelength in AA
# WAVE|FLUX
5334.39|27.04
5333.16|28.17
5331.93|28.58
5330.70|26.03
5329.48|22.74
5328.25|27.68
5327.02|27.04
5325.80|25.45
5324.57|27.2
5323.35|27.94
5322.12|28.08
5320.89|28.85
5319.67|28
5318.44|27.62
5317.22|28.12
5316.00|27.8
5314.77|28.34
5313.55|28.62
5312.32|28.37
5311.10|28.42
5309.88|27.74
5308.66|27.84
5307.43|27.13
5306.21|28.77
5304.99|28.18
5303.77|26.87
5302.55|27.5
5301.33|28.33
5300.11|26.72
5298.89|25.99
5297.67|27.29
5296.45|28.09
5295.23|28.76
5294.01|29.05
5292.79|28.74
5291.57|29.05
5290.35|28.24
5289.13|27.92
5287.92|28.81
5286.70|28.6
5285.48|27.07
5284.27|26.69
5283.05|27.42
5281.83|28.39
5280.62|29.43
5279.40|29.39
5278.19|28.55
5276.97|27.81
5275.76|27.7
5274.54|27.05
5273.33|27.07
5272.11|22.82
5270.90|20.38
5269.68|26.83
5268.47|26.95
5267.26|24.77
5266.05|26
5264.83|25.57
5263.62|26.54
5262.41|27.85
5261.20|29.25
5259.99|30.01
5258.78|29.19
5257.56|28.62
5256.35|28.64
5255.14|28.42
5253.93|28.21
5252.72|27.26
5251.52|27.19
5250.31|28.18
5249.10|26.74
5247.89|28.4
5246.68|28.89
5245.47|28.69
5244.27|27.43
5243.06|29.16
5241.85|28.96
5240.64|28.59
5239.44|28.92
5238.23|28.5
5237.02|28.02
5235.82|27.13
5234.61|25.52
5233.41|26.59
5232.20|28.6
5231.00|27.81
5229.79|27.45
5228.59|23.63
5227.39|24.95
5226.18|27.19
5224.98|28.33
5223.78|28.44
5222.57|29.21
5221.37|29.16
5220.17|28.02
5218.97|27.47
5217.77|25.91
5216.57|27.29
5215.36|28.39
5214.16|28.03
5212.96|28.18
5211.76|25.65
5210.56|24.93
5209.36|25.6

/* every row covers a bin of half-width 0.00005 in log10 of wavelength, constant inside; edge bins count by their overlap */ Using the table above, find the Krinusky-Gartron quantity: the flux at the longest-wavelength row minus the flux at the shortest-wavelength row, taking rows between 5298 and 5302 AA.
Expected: 2.3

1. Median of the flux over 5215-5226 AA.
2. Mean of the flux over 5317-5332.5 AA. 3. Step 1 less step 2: 1.2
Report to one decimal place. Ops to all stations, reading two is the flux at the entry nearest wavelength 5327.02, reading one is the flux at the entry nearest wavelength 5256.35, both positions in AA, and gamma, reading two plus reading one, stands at 55.7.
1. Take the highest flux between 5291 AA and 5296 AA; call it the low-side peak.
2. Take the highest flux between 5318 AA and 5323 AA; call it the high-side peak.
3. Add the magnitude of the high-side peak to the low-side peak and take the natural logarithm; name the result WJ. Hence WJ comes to 4.06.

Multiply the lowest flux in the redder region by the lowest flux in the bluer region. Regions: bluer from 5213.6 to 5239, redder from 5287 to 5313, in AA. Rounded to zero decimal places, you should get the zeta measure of 614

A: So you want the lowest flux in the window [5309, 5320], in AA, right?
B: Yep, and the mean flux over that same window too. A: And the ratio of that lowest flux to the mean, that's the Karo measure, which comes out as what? 0.98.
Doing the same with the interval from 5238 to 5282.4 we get 0.74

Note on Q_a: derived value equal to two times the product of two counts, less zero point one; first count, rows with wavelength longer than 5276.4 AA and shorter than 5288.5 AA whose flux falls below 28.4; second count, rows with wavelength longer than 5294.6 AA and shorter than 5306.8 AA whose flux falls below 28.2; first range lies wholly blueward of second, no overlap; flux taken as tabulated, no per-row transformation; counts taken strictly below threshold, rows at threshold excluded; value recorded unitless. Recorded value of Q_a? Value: 70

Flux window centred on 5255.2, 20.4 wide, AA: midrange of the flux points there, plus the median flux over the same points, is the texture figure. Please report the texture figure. 56.2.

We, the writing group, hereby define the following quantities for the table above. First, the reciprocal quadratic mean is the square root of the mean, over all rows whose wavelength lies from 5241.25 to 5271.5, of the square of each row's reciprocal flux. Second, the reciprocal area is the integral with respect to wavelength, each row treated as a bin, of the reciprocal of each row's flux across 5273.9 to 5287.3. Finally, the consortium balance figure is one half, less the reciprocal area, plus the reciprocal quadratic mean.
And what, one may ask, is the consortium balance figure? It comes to 0.1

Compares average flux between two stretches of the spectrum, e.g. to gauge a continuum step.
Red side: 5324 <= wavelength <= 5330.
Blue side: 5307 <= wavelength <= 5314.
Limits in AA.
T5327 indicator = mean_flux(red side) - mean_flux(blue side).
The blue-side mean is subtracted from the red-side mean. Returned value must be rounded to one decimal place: -2.0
